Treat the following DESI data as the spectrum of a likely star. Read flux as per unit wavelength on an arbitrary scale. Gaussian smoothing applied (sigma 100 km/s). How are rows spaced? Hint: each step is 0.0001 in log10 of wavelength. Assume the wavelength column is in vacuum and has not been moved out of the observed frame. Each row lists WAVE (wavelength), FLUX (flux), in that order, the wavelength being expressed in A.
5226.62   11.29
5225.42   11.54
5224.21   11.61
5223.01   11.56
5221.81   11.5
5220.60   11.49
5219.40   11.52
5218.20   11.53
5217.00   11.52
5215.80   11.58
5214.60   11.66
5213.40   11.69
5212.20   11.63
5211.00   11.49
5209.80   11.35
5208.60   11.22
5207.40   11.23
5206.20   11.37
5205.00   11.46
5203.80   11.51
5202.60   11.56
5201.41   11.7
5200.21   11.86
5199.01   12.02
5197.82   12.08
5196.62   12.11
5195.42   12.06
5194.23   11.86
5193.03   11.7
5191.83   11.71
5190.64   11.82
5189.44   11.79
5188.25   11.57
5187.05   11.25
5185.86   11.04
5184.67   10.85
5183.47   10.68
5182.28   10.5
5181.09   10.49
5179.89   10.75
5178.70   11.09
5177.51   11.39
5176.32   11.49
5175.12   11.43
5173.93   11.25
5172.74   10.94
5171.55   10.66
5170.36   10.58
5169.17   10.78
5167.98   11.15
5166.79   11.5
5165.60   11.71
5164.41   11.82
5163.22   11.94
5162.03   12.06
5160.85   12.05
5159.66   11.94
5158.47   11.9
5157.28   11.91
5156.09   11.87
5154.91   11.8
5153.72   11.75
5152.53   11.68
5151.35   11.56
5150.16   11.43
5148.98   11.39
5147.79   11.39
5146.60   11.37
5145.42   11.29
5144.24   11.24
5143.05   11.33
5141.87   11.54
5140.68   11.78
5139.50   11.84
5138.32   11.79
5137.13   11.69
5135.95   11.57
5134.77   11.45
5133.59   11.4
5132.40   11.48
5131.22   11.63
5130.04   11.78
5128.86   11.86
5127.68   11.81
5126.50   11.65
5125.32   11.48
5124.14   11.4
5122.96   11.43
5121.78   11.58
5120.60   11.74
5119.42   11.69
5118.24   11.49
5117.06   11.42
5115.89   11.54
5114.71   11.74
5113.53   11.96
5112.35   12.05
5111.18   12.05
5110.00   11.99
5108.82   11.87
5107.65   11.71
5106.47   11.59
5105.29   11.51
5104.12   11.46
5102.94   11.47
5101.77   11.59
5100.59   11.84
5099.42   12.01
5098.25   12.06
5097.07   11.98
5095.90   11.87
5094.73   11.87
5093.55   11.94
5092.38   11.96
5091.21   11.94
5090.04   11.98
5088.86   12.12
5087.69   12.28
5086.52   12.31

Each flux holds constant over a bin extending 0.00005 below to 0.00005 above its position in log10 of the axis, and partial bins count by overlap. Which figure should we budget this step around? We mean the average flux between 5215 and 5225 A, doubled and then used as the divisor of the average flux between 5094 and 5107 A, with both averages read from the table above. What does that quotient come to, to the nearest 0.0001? 0.5092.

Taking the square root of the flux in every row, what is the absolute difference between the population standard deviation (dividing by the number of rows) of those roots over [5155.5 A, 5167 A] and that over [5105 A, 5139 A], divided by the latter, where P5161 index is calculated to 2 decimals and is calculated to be 0.20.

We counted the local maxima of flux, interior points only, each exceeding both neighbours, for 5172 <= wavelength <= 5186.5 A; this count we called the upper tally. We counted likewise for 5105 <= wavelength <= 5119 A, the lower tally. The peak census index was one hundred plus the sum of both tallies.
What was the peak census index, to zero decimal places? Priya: 101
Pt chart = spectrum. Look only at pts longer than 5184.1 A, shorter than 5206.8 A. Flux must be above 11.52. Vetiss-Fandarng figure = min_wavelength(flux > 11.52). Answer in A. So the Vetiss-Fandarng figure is 5188.25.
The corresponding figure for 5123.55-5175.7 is 5126.50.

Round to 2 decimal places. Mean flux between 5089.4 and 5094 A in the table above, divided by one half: 23.91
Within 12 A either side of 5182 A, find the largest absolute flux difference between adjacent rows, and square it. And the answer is 0.116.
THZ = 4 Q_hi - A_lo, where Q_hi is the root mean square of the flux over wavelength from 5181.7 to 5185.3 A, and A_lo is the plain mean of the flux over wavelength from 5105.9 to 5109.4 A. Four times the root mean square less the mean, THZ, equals 31.0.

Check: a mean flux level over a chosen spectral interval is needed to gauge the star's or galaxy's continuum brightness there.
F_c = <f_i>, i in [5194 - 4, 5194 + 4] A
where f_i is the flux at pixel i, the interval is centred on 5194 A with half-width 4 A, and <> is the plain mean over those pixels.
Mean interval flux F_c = 11.9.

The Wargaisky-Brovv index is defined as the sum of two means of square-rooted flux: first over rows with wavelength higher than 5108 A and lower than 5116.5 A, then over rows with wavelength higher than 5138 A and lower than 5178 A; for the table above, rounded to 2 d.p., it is 6.84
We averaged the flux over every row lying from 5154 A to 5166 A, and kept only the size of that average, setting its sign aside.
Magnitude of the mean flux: 11.90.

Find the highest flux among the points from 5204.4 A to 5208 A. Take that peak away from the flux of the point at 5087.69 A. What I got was 0.8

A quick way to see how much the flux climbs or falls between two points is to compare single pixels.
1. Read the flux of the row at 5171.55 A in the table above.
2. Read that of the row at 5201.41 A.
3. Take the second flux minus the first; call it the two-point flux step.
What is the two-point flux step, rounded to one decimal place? 1.0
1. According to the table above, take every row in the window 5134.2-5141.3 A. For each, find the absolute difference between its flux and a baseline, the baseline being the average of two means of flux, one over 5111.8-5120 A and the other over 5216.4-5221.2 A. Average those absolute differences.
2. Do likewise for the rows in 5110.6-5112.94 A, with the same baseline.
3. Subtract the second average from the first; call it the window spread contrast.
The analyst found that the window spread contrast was -0.30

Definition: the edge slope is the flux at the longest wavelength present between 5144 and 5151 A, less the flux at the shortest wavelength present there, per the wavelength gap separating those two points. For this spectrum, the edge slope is 0.032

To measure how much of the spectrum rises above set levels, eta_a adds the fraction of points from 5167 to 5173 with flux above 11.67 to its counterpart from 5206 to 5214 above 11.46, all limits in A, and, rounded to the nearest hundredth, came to 0.43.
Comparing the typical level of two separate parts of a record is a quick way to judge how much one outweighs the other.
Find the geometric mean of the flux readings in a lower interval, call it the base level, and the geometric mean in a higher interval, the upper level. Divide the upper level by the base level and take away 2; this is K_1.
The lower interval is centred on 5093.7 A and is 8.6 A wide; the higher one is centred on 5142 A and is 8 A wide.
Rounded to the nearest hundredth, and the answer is -1.03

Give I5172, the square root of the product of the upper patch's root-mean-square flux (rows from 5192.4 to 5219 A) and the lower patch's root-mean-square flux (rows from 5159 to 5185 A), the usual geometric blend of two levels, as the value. 11.44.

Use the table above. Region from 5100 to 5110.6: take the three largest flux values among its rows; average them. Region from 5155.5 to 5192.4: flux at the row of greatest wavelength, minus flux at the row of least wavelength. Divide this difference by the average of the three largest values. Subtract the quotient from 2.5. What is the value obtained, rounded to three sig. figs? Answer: 2.51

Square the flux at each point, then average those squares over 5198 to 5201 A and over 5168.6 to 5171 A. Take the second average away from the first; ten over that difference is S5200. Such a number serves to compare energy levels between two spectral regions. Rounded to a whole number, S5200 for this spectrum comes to 0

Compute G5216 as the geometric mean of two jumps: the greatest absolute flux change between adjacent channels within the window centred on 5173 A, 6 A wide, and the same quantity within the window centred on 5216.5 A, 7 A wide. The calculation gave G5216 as 0.157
